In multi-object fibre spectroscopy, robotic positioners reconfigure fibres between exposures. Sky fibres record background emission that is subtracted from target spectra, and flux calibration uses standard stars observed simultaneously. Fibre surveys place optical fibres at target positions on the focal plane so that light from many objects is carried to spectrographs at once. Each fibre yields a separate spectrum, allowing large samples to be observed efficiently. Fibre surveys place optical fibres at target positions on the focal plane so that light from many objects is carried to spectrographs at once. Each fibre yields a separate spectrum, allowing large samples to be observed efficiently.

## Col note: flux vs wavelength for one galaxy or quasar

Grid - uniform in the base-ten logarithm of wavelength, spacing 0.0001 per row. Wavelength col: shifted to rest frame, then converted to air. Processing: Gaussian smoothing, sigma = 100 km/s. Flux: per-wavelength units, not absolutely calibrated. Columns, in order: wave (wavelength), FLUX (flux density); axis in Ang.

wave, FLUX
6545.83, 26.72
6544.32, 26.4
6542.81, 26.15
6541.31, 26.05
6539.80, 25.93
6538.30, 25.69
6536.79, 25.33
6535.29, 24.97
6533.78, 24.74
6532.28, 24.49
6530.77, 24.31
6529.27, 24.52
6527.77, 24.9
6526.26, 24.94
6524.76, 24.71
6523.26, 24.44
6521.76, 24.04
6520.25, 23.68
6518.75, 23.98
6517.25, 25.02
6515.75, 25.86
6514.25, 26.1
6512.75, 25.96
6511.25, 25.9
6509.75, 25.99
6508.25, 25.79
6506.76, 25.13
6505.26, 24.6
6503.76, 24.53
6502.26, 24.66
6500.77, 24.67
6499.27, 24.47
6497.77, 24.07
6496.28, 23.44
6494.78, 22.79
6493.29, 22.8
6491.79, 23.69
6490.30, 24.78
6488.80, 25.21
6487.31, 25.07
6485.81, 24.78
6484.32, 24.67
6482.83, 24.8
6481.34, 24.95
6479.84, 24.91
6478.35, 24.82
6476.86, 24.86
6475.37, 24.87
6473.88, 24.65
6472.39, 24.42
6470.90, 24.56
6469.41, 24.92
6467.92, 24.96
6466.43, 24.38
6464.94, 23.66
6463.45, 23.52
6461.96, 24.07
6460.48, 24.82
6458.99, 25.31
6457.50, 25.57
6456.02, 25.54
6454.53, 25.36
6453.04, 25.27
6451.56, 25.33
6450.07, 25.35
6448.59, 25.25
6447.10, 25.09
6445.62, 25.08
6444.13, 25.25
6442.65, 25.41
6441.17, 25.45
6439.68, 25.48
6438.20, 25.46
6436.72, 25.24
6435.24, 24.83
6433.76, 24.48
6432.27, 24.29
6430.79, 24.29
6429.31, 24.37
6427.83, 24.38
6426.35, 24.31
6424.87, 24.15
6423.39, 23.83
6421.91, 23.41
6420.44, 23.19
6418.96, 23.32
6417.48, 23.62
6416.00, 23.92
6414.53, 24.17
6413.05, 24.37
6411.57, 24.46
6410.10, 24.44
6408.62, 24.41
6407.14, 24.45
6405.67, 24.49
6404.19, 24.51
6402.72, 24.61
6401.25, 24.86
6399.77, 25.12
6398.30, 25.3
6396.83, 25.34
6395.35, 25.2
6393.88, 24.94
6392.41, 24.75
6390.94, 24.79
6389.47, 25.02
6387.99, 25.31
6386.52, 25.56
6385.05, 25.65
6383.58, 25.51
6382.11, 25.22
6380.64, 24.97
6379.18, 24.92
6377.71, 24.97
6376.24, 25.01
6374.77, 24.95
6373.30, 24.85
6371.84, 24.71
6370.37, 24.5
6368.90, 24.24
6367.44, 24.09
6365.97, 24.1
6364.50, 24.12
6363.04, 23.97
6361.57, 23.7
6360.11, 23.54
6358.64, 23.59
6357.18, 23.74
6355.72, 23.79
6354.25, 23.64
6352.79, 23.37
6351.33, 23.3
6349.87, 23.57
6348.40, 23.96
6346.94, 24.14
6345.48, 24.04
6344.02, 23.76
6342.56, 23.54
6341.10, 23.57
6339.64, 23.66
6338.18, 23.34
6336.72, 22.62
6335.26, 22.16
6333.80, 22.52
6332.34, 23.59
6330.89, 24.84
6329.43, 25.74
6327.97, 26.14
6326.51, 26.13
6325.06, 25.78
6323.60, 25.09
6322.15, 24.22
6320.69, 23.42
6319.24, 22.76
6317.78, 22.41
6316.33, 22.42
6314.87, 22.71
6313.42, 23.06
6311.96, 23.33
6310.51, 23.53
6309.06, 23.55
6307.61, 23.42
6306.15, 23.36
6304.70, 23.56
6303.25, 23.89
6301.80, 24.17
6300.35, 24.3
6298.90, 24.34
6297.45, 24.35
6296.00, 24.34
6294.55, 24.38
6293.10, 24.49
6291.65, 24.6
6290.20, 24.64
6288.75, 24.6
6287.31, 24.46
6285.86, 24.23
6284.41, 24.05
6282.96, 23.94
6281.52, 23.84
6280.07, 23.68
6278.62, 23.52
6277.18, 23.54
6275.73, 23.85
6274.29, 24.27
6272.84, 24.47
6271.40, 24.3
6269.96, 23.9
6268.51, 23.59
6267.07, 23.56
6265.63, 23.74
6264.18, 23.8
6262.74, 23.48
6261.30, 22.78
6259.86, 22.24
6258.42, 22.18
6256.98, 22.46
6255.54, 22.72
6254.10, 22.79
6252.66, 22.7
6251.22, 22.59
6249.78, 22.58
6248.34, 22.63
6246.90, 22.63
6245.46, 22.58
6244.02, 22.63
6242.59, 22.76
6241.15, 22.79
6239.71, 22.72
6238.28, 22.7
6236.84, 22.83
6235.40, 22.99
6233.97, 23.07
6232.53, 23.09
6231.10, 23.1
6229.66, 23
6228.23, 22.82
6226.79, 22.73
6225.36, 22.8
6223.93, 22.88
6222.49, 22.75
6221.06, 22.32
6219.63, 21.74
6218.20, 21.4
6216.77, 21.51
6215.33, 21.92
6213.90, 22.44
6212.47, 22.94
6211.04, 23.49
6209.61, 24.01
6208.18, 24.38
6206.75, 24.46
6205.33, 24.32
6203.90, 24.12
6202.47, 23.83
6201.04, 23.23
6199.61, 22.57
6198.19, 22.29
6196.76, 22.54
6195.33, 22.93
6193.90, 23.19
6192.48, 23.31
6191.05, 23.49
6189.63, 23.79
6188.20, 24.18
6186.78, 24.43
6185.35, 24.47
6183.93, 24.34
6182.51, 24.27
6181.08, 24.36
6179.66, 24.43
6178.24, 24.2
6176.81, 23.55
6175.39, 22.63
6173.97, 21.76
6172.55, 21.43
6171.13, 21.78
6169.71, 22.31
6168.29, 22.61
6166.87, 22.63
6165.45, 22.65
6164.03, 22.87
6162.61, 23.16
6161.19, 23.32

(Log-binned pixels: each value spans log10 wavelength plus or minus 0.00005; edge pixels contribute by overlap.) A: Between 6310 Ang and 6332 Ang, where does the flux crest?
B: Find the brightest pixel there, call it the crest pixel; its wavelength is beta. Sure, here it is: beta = 6327.97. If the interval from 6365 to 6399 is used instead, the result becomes 6385.05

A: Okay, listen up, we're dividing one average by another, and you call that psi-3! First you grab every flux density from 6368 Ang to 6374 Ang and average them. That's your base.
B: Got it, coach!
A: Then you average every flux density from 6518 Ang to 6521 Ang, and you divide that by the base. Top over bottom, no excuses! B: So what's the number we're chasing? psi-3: 0.97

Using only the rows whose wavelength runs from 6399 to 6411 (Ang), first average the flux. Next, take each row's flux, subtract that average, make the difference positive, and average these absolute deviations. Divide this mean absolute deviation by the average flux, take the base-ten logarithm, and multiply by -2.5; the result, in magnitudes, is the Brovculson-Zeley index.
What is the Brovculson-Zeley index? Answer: 5.28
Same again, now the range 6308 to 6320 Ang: 4.41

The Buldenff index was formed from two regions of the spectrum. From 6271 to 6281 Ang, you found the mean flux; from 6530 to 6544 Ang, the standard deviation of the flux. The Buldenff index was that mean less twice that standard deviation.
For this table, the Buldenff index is 22.6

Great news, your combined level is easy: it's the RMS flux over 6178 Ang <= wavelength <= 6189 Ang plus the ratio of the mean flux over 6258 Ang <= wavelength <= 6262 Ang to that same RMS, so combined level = 25.3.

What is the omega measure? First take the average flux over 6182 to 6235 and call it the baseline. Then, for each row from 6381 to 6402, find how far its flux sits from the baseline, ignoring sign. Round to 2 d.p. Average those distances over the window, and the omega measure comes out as 1.99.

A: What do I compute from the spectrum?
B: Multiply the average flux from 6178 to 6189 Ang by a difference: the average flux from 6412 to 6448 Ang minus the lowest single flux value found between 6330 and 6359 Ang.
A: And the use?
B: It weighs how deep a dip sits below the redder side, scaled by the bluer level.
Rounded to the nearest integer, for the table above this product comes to 56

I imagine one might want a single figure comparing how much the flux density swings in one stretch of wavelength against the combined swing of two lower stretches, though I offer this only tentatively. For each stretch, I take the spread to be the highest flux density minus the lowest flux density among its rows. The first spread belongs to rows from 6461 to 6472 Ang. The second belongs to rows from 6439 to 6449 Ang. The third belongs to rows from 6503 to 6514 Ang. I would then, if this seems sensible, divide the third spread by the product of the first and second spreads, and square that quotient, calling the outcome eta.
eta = 6.4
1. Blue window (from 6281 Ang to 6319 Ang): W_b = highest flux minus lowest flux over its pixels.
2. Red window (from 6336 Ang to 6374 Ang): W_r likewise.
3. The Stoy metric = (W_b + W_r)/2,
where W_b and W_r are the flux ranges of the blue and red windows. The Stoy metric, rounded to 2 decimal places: 2.23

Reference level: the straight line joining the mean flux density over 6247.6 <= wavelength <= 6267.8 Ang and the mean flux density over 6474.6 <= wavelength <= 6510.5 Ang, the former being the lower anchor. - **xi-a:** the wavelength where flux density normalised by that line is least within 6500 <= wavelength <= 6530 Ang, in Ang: 6520.25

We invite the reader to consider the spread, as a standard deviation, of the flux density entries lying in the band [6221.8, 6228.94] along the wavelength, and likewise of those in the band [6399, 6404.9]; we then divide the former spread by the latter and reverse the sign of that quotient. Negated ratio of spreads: -0.22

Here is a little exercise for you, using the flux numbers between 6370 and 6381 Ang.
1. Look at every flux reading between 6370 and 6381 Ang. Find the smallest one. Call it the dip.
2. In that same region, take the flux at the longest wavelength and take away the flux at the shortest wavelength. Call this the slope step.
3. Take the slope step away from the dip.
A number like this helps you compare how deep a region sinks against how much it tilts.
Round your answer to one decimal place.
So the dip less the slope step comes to 24.0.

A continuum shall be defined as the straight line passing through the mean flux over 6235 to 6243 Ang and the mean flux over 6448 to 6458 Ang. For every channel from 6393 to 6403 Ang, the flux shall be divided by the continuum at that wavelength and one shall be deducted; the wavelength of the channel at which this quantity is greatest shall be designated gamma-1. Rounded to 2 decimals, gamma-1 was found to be 6396.83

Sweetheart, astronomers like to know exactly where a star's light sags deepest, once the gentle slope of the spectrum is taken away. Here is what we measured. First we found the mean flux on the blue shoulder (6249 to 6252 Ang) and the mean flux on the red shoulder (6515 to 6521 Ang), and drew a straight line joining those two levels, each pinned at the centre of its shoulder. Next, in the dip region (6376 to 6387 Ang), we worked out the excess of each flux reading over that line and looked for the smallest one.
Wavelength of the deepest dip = 6379.18 Ang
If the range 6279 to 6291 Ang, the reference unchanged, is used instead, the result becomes 6280.07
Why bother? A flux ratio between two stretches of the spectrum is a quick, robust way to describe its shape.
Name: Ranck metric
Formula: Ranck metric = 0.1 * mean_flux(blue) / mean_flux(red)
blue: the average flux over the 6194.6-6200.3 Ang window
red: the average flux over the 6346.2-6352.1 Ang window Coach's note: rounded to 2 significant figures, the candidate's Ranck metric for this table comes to 0.095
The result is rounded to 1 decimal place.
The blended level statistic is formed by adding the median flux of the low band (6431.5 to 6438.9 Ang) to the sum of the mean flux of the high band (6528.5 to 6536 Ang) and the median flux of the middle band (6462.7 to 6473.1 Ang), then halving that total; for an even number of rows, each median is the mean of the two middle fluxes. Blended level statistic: 36.9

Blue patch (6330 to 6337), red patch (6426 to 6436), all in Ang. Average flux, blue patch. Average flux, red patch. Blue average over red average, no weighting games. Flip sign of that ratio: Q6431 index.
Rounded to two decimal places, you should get -0.95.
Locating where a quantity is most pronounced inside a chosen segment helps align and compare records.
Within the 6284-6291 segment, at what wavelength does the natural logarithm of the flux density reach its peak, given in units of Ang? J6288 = 6290.20 Ang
